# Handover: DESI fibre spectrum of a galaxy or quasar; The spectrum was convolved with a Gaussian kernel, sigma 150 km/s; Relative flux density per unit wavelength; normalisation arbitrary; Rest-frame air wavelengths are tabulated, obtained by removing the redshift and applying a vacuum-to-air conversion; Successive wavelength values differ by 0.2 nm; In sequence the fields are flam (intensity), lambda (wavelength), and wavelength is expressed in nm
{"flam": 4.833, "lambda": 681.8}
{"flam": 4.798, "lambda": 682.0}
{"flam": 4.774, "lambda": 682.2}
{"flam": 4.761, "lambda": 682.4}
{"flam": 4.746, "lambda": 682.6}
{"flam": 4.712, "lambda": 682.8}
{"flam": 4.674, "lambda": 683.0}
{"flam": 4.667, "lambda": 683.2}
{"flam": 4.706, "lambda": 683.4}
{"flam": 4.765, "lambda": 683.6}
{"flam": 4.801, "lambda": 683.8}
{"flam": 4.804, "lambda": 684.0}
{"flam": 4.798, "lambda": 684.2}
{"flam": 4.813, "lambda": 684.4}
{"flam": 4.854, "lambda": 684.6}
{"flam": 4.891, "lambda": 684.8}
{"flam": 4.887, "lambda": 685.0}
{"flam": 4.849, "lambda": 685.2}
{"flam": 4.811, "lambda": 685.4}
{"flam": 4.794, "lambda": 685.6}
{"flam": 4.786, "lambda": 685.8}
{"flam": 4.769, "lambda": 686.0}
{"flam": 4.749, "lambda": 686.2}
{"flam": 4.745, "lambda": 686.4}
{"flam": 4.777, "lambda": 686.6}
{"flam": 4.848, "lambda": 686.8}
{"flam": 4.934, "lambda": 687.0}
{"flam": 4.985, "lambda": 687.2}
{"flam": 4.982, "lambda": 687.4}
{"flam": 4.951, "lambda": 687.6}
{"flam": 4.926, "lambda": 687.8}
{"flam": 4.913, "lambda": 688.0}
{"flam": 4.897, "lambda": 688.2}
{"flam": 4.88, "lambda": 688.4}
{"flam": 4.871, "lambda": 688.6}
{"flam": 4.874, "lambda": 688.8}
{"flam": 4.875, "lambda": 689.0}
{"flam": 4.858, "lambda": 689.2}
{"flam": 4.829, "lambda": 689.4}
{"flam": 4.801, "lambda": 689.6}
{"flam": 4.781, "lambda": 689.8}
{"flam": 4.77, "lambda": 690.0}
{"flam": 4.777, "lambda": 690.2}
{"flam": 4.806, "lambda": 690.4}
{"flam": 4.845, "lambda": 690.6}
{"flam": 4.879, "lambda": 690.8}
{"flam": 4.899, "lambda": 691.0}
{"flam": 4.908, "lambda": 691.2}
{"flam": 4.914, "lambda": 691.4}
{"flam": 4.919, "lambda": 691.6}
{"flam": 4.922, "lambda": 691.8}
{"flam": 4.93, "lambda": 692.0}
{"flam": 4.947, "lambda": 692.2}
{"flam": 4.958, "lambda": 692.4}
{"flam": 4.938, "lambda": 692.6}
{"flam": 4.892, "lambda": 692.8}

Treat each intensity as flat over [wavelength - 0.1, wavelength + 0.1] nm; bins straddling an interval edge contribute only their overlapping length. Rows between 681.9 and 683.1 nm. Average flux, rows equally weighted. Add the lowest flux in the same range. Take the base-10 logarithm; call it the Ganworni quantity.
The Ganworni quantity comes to 0.974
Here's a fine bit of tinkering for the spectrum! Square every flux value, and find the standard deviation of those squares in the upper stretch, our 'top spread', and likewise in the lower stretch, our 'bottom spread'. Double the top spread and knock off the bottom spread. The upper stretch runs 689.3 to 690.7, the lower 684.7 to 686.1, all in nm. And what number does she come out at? 0.06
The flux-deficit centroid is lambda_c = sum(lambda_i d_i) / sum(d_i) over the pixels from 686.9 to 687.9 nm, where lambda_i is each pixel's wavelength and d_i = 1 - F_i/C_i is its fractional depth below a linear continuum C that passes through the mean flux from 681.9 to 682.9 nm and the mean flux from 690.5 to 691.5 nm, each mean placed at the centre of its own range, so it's 687.37 nm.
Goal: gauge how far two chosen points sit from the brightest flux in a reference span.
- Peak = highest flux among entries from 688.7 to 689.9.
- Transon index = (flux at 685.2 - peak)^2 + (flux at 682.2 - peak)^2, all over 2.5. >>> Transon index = 0.0044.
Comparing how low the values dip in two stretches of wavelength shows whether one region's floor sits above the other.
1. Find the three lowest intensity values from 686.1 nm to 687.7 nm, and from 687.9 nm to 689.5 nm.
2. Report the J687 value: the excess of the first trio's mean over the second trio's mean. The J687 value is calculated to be -0.096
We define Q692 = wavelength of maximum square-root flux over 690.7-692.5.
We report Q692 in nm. 692.4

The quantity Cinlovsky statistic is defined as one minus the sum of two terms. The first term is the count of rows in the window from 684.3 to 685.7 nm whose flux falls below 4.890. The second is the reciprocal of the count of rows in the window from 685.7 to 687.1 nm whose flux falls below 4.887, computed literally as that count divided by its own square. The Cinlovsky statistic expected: -5.2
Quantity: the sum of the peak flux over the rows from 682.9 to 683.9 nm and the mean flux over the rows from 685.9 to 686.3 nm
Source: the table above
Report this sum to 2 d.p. 9.56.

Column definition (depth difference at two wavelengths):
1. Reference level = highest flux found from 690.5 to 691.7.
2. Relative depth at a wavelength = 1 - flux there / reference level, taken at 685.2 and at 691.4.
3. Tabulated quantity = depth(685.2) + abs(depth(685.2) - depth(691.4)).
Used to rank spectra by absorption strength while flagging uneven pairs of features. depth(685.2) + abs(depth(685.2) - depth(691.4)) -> 0.027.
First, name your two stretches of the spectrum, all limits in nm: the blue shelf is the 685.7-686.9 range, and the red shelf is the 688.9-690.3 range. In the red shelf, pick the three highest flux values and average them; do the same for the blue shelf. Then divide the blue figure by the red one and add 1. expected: 1.990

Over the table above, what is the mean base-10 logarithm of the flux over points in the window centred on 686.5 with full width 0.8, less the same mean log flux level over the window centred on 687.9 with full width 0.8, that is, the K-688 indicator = -0.013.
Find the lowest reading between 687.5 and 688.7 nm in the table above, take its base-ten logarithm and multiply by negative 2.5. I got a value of -1.72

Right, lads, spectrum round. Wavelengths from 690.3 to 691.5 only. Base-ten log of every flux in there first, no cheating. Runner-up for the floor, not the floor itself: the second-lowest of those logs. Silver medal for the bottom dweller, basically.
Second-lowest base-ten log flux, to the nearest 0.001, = 0.685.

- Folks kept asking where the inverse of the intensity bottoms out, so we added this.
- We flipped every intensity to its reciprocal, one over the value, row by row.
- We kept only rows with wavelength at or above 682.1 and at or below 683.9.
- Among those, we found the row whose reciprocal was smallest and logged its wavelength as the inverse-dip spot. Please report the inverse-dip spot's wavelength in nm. 683.8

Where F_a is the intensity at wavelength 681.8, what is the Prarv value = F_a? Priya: 4.833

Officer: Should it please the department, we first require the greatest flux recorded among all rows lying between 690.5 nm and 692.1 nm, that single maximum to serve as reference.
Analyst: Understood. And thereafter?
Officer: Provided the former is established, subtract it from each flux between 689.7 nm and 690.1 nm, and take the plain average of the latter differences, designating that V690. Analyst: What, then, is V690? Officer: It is -0.15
